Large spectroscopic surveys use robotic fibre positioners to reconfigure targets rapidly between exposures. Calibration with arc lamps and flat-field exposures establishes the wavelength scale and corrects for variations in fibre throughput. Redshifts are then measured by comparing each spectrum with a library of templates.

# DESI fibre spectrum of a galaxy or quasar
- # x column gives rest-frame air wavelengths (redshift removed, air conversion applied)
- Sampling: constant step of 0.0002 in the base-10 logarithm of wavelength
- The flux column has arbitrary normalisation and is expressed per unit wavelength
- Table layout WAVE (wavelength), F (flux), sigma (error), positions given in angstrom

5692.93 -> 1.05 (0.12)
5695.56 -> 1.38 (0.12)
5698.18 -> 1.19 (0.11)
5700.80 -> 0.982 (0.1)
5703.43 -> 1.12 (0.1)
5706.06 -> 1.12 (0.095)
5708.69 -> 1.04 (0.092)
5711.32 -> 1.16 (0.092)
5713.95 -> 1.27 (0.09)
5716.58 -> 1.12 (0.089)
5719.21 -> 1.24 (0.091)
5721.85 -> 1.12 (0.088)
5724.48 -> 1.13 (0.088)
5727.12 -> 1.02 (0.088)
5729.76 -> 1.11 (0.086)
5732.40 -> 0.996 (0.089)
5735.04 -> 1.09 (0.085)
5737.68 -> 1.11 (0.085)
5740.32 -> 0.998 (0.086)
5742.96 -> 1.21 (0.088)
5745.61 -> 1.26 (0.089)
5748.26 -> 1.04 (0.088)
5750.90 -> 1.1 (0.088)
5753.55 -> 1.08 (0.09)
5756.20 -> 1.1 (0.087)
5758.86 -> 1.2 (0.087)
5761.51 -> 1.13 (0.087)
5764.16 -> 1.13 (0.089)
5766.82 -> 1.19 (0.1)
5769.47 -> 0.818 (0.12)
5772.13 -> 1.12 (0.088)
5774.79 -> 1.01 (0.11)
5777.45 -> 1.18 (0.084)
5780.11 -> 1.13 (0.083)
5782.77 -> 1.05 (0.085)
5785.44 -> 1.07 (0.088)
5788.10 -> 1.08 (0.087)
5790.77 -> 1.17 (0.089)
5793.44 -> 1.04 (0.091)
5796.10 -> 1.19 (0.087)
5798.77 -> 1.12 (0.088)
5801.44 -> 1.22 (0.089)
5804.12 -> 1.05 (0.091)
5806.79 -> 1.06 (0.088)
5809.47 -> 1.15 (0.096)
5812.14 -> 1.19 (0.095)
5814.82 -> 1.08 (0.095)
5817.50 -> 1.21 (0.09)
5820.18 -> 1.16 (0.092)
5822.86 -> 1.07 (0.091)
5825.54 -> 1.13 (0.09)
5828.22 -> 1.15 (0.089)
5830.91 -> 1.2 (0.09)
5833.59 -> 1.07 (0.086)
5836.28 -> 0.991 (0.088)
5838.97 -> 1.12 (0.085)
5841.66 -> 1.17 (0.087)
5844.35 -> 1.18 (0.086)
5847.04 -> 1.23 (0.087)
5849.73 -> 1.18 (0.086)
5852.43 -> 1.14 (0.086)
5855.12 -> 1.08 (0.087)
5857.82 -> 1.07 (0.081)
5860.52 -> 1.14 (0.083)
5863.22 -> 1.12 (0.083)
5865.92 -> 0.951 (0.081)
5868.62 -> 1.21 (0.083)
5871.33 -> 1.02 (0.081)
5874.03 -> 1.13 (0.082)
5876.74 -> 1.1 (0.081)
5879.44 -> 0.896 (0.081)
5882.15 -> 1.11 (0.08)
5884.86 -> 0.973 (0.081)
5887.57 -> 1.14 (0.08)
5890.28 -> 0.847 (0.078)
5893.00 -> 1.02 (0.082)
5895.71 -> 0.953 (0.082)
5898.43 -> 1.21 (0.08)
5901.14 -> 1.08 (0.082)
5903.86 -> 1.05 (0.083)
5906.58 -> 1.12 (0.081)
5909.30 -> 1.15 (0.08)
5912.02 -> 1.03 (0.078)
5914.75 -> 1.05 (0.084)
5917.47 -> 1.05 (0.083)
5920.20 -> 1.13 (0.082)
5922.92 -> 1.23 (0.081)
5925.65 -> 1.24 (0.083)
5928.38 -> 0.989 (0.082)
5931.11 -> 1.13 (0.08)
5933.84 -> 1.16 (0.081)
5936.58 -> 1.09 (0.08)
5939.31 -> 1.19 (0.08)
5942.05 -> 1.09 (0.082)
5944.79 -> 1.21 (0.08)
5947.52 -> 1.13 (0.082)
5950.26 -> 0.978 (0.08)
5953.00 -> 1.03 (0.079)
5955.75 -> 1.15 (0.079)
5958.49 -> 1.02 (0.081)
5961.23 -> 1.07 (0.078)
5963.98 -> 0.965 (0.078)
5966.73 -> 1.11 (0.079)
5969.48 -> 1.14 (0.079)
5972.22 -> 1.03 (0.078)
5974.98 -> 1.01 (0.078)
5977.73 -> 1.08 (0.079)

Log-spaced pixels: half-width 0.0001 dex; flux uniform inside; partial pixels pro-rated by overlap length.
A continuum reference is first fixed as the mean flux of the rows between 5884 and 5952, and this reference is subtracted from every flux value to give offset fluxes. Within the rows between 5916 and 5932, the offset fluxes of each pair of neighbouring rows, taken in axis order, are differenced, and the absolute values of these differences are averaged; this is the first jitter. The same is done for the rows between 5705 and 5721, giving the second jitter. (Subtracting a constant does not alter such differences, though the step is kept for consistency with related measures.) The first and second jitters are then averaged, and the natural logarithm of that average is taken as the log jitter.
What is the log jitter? -2.2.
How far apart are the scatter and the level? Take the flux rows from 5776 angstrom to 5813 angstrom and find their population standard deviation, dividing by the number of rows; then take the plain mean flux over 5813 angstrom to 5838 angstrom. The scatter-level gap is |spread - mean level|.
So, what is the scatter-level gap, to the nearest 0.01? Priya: 1.06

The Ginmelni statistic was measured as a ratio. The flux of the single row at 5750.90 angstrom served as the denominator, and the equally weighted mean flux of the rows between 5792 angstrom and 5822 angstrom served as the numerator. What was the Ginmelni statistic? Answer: 1.03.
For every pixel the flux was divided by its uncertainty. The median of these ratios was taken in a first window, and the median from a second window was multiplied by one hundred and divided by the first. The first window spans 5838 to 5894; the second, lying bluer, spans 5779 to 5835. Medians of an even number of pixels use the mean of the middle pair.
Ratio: 93.1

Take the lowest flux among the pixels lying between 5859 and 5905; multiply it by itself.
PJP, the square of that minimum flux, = 0.72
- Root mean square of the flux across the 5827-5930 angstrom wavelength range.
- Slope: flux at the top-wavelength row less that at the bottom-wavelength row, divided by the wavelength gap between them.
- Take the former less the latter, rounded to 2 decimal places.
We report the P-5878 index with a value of 1.10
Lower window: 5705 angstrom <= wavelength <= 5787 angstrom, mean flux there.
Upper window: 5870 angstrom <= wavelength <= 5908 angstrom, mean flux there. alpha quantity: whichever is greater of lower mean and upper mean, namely 1.108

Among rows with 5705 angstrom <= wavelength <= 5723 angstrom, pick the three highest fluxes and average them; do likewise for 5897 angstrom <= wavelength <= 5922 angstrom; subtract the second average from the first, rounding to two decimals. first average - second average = 0.06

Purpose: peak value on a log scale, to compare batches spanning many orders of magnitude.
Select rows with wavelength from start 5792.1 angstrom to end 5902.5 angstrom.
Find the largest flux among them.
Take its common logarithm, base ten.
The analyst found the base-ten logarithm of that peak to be 0.090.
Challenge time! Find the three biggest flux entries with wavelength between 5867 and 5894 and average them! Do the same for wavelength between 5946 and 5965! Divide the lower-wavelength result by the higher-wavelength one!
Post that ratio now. 1.04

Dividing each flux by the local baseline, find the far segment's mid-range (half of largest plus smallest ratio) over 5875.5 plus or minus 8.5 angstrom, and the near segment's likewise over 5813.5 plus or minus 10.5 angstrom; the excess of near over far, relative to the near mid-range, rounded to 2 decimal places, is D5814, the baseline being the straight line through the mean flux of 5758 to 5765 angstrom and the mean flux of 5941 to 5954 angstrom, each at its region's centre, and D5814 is 0.05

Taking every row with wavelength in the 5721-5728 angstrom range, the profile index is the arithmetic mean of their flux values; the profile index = 1.09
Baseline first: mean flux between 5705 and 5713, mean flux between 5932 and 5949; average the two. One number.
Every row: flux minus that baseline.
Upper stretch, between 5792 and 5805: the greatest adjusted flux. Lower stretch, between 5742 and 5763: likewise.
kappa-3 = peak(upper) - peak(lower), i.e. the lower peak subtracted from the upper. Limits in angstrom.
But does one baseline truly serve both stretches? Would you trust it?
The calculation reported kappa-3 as -0.04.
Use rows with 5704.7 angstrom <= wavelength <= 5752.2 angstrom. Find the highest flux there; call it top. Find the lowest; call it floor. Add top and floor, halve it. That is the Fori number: 1.13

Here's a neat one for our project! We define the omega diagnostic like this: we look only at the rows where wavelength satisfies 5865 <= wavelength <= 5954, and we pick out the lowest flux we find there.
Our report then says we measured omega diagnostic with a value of 0.847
